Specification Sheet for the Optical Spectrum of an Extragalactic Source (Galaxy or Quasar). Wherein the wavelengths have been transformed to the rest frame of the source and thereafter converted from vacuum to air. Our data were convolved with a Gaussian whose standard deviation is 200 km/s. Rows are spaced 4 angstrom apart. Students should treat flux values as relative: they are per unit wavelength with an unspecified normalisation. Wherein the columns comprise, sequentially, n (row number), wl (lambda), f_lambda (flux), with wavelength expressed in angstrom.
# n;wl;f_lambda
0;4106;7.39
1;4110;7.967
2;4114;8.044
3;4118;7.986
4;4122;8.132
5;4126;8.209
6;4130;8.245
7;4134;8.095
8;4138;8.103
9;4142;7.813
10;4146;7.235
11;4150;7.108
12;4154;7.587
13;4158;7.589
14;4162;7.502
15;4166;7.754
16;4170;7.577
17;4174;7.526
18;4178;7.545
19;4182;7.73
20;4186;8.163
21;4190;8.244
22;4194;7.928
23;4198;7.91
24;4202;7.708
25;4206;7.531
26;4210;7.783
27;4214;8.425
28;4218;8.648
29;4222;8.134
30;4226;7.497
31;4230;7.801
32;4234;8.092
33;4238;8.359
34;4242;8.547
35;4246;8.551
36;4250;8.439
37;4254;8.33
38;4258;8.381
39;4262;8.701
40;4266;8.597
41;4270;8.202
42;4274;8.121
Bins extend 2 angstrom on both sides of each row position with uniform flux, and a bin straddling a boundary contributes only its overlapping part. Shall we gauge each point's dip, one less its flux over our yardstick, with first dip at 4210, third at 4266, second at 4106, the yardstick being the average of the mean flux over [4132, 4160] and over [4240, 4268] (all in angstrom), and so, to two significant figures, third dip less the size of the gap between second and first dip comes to -0.11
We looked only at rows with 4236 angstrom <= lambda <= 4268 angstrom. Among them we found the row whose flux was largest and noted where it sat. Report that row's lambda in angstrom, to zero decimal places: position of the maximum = 4262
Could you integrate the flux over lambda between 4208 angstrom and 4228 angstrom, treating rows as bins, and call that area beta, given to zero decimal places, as 162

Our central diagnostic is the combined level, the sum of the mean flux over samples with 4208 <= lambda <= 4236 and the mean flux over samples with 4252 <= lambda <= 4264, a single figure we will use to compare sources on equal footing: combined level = 16.5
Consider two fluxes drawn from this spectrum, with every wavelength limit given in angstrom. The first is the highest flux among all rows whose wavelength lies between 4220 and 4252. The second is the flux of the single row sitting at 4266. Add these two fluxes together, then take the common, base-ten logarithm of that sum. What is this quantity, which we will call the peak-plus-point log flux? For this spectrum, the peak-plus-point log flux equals 1.23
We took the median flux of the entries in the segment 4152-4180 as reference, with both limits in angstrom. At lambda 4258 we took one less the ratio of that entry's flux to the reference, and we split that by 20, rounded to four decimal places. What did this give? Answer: -0.0053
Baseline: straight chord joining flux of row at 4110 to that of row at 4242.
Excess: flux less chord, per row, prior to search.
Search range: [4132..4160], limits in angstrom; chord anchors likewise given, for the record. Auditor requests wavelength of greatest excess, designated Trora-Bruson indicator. 4134 angstrom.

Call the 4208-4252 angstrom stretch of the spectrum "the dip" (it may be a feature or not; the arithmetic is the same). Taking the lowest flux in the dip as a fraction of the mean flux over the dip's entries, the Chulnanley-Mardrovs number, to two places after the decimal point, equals 0.91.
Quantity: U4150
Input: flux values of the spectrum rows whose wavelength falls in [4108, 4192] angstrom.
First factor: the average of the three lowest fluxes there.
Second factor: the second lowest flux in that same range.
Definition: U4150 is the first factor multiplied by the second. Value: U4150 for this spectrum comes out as 53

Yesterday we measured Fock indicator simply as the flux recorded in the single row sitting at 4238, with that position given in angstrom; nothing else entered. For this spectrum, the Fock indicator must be 8.359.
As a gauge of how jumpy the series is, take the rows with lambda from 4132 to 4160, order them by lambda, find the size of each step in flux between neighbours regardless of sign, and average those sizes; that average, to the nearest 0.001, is 0.247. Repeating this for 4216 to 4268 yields 0.242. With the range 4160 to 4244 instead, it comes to 0.261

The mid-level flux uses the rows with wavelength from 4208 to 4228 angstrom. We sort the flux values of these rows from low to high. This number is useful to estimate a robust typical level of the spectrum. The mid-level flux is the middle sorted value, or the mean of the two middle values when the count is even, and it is 8.1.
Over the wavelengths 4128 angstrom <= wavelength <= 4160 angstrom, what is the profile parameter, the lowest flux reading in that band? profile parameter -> 7.108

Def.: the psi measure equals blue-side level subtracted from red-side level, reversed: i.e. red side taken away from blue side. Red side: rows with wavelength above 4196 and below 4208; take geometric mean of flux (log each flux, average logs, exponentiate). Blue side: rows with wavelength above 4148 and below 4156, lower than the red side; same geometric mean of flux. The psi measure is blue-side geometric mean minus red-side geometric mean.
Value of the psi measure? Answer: -0.37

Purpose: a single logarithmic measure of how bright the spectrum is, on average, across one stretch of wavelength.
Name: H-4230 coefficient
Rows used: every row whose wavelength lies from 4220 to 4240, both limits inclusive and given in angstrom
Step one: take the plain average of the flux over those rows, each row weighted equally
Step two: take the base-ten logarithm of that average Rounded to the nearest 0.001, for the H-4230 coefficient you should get 0.902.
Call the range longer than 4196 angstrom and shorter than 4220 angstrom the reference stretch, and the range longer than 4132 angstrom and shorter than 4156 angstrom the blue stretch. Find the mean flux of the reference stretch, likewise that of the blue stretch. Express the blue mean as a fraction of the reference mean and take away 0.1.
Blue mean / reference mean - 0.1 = 0.86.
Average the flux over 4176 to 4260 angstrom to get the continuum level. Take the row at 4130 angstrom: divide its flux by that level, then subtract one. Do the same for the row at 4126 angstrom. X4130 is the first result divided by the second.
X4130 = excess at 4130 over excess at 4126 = 1.3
